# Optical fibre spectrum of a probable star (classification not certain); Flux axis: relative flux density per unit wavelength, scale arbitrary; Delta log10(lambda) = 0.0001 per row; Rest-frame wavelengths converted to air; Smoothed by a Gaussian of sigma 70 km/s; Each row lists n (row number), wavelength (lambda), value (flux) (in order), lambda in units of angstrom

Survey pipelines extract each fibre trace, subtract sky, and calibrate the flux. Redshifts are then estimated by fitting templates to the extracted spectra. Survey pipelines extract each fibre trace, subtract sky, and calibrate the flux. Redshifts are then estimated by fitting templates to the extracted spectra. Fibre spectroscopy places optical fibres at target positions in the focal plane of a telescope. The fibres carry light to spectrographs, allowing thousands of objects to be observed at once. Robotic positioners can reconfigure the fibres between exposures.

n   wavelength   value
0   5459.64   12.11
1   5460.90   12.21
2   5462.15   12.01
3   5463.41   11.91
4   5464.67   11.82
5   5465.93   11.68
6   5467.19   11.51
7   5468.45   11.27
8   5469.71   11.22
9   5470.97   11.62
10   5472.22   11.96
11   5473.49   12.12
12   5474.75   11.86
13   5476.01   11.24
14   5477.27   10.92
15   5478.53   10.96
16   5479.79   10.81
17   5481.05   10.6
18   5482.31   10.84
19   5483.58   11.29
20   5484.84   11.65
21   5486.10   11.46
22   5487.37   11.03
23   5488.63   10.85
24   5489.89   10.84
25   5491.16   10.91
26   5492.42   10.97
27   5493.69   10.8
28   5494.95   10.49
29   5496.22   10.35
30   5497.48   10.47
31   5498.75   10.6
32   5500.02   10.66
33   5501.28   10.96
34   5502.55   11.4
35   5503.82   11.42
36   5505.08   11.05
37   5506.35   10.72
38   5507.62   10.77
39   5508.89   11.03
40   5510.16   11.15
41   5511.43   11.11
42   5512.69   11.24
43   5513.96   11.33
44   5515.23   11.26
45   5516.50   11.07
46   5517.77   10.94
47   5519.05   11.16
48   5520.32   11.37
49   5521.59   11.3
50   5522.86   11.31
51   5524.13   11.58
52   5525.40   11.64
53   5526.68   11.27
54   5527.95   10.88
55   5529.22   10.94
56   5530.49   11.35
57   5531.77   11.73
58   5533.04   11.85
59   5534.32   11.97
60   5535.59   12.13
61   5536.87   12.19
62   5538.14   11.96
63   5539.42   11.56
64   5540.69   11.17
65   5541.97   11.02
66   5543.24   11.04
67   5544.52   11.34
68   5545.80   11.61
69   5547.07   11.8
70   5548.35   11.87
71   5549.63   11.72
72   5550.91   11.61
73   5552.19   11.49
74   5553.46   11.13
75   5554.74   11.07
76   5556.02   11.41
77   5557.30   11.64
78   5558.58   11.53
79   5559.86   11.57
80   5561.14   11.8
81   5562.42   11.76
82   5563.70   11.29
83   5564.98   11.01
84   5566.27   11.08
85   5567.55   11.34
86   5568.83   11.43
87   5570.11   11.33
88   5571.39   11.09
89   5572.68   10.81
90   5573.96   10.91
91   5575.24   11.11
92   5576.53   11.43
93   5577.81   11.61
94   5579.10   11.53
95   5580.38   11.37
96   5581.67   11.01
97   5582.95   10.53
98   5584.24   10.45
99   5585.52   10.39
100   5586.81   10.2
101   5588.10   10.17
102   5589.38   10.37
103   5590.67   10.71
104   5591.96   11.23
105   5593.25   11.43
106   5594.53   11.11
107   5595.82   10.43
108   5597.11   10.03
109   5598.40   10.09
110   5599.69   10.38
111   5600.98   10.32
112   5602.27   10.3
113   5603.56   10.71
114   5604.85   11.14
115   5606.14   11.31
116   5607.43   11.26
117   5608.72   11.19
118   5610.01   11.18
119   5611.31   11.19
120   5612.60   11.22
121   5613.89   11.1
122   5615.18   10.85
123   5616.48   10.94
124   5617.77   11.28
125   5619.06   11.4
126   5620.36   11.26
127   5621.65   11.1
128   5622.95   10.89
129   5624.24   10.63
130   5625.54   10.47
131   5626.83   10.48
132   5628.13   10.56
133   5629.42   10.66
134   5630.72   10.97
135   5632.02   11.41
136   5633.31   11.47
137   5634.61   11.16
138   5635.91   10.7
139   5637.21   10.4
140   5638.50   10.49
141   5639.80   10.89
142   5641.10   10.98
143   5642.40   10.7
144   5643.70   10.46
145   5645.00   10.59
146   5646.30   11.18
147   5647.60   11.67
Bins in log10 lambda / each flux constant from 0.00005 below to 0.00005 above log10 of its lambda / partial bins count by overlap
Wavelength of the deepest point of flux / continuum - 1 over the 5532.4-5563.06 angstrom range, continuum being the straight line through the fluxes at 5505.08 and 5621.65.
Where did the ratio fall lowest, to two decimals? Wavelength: 5541.97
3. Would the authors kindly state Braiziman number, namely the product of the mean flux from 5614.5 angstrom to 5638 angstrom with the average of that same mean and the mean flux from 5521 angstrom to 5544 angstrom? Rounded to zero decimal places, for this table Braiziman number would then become 122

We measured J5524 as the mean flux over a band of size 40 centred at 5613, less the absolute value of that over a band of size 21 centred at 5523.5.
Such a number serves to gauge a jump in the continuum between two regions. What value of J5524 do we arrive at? -0.4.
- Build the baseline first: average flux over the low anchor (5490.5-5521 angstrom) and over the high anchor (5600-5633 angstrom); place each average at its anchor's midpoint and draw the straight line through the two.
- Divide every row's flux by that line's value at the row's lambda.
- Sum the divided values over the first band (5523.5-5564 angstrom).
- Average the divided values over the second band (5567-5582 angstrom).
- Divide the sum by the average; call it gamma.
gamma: 33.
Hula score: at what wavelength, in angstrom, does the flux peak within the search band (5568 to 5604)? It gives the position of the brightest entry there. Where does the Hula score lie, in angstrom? 5577.81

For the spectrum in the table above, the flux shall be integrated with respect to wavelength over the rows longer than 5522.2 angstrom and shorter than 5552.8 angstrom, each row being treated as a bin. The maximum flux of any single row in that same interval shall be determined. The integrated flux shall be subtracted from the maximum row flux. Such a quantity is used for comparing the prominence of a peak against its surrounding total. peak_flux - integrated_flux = -341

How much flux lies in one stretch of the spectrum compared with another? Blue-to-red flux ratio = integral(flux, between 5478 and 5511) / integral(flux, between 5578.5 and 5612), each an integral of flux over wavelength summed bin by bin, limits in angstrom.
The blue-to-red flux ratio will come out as 1.00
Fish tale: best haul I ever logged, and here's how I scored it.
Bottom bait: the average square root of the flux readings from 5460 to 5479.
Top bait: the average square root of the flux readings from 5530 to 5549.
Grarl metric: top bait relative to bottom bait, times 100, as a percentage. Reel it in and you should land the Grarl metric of 100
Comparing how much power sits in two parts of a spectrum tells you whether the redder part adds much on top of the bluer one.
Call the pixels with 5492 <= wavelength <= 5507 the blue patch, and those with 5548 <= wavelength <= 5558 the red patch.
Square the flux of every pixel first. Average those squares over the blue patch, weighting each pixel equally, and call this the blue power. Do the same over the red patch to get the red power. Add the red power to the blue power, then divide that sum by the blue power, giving 2.13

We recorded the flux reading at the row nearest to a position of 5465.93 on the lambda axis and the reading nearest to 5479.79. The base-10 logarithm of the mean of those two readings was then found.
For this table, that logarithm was 1.05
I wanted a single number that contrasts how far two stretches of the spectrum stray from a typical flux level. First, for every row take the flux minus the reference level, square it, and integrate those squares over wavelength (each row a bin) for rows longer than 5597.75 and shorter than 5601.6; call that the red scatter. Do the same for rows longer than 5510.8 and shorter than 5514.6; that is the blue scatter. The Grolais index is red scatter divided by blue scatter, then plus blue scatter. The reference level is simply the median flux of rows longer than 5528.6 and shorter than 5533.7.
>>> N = 16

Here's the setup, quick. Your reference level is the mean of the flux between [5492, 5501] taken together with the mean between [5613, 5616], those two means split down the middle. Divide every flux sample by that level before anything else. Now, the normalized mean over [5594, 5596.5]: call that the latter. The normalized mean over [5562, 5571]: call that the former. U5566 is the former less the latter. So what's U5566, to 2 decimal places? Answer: 0.05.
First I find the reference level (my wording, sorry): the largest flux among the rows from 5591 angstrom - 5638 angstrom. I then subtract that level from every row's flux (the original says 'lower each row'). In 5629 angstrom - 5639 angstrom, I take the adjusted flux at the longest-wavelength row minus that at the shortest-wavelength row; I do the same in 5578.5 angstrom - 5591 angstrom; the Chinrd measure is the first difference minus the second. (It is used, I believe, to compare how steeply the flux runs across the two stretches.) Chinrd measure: 0.65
